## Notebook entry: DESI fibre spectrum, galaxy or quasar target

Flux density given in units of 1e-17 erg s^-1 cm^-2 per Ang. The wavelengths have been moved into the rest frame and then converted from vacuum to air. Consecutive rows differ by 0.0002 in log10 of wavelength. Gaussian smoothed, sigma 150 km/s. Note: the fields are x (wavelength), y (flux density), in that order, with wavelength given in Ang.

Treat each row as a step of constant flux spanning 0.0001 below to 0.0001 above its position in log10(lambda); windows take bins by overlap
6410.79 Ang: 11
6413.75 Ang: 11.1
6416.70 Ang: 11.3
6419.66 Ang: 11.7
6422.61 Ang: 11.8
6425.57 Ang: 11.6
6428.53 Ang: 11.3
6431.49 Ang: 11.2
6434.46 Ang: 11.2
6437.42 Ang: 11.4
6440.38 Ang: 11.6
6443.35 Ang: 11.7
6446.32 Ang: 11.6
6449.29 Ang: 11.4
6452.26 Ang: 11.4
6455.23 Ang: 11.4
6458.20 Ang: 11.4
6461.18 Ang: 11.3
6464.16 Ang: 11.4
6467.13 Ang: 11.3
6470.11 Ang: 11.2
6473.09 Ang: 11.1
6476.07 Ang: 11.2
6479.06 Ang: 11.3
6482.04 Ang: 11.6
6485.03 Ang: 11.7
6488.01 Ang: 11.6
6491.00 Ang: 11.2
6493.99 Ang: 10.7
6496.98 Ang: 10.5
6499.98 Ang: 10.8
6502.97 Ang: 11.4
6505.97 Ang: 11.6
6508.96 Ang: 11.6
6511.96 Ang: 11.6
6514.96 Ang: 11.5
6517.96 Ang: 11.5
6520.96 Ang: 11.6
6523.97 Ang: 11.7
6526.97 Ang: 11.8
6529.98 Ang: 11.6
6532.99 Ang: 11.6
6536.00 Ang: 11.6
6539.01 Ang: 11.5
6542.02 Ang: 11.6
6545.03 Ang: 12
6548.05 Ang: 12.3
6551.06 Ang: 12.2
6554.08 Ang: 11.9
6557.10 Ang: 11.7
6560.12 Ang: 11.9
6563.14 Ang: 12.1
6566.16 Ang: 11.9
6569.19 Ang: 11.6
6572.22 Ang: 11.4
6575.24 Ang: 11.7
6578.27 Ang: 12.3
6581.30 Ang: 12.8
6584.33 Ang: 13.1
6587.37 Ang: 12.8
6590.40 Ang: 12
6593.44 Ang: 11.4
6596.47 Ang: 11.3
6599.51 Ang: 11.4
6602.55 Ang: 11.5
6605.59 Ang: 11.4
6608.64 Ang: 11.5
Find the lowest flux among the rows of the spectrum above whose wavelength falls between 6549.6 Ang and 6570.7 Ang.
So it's 11.6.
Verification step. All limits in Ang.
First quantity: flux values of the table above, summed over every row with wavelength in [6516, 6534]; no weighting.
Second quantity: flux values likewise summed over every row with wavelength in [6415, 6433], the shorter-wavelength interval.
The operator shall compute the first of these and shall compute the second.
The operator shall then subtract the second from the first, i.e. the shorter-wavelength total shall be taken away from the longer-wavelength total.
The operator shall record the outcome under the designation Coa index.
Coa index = 0.9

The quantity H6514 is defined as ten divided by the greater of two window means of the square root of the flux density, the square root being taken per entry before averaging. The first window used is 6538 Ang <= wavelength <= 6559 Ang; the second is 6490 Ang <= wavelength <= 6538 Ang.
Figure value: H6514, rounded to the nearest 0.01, 2.90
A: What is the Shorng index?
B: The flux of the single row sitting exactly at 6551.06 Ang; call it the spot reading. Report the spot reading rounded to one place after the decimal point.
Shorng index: 12.2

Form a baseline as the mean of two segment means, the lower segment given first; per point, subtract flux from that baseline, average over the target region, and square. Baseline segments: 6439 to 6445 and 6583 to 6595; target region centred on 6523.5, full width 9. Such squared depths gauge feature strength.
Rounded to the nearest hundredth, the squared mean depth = 0.08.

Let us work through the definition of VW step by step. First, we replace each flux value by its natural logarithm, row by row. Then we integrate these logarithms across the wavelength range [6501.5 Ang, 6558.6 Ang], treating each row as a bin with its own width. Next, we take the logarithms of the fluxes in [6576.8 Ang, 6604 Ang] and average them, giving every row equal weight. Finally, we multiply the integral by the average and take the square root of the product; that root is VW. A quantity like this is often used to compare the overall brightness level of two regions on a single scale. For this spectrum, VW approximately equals 19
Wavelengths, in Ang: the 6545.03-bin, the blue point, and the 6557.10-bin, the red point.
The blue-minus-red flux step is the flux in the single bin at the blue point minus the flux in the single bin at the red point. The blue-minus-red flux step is 0.30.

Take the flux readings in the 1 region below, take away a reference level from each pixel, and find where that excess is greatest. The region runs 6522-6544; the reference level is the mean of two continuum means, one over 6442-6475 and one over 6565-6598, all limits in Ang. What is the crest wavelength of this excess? 6526.97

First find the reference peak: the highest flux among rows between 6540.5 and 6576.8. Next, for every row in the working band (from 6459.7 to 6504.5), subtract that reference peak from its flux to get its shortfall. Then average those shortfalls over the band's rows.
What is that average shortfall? -1.1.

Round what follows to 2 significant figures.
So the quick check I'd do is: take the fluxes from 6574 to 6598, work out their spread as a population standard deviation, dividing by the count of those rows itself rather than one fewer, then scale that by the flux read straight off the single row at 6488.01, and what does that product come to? 7.4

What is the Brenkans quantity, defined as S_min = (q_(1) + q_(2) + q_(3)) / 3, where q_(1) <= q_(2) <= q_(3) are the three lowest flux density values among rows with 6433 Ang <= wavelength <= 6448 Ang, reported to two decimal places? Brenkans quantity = 11.40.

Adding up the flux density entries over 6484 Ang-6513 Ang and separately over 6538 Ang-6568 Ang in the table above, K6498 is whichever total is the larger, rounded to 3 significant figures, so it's 119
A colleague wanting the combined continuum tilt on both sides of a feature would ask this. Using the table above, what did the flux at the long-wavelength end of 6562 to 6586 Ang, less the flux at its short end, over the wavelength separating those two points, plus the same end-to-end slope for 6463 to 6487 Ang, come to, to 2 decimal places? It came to 0.06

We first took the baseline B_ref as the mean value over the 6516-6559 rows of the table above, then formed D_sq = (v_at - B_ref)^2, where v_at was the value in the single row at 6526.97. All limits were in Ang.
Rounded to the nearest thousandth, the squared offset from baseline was 0.002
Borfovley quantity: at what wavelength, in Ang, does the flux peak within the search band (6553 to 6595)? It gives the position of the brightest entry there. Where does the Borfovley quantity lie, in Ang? 6584.33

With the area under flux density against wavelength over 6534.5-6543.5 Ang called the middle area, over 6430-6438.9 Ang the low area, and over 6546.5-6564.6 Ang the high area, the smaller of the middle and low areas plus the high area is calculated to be 318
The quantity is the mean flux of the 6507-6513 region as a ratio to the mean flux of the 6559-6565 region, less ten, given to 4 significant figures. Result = -9.033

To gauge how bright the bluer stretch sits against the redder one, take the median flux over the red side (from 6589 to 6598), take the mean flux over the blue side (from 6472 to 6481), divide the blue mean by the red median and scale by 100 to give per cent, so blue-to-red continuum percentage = 98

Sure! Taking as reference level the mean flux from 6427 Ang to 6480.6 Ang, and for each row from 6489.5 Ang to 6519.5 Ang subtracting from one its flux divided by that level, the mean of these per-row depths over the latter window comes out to 0.01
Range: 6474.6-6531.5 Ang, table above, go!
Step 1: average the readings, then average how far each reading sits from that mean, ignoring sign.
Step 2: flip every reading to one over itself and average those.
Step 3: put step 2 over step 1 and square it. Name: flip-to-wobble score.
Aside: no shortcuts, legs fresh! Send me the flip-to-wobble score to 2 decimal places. 0.10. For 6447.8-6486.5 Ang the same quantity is 0.55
